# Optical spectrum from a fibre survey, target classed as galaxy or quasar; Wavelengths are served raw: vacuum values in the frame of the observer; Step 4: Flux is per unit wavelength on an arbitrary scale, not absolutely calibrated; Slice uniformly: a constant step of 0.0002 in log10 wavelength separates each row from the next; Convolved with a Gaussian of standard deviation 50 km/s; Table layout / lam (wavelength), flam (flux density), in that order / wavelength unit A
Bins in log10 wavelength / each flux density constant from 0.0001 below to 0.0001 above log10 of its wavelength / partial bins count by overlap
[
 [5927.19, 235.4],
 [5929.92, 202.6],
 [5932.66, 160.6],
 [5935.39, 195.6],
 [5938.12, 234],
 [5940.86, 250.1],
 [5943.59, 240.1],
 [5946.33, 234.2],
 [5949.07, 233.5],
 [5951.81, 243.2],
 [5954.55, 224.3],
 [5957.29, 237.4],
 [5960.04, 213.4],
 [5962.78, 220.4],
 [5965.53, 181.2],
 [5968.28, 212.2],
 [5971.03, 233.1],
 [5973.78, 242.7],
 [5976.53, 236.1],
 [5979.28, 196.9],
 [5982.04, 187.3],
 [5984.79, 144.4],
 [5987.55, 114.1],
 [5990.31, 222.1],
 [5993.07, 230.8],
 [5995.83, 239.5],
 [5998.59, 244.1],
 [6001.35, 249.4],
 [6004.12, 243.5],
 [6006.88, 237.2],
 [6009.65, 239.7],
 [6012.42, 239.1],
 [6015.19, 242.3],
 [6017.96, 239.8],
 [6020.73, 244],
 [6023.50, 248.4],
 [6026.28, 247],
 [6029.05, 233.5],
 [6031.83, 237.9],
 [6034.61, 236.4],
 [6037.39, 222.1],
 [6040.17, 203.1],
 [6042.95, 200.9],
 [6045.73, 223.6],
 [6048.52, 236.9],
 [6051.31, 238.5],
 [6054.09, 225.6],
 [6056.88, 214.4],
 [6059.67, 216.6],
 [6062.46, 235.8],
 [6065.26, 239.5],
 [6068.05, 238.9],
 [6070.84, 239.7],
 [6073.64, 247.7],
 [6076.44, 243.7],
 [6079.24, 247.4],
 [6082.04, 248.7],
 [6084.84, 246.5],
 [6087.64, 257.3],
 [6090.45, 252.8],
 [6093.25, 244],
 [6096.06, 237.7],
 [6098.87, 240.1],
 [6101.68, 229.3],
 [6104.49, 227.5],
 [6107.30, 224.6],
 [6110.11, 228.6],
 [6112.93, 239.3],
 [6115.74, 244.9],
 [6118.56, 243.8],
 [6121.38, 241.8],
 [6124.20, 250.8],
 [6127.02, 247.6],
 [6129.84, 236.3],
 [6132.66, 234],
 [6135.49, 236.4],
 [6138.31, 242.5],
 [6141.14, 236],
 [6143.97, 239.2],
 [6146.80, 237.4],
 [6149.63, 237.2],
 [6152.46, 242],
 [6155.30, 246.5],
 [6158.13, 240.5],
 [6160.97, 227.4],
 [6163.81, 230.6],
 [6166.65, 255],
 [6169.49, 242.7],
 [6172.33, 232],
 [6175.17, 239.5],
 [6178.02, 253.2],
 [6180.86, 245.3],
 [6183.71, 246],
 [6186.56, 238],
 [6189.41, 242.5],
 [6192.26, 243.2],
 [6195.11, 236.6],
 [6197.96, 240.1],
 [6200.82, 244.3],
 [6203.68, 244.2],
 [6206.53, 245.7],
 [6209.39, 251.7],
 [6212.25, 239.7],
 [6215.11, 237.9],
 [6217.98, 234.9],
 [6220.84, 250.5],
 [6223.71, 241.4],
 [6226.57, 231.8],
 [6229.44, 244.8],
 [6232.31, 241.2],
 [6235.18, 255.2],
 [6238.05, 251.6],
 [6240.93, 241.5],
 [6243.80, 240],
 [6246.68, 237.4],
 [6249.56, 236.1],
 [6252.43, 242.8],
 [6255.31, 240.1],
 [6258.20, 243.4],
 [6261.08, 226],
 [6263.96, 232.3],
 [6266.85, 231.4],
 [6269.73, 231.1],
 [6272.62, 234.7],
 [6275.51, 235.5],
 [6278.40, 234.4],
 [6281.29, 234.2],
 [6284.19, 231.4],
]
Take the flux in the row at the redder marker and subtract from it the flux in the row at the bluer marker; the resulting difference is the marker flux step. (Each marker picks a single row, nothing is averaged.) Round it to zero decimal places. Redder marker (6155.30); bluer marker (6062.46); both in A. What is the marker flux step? 11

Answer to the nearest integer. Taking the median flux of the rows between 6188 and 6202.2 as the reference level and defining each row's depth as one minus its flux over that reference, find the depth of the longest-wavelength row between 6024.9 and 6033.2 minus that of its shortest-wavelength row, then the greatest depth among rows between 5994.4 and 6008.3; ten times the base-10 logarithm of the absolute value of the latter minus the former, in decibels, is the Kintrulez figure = -18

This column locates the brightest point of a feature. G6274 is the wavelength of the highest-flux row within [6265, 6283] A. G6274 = 6275.51 A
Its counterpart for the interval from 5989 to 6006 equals 6001.35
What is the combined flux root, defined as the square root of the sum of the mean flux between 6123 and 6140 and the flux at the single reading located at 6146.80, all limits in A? 21.9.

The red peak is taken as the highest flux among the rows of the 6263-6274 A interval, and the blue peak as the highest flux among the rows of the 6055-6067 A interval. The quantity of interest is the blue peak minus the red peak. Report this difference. 4.8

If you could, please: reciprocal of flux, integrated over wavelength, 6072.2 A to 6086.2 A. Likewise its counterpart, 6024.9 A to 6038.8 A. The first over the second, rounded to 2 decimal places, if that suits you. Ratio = 0.96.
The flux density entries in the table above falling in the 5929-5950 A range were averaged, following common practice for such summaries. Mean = 219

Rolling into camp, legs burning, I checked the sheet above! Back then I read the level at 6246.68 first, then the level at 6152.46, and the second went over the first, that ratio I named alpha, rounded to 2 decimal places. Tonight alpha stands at 1.02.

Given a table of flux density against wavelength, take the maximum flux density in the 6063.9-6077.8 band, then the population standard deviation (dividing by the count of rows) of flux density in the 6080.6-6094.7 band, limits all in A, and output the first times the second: 1167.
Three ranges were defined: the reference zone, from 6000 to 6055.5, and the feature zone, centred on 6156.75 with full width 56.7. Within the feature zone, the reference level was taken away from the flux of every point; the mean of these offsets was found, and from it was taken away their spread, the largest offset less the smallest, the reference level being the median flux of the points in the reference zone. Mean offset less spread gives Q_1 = -26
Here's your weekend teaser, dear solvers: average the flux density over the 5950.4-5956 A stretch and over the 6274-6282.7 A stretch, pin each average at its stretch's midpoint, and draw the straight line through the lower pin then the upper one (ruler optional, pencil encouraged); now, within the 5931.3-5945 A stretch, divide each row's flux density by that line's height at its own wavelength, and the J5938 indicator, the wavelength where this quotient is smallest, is 5932.66 A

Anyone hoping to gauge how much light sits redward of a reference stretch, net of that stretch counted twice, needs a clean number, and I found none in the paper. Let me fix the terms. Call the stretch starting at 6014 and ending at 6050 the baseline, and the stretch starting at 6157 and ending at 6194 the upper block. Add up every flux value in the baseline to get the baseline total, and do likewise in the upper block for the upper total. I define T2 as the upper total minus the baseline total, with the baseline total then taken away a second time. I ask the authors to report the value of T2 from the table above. -2896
